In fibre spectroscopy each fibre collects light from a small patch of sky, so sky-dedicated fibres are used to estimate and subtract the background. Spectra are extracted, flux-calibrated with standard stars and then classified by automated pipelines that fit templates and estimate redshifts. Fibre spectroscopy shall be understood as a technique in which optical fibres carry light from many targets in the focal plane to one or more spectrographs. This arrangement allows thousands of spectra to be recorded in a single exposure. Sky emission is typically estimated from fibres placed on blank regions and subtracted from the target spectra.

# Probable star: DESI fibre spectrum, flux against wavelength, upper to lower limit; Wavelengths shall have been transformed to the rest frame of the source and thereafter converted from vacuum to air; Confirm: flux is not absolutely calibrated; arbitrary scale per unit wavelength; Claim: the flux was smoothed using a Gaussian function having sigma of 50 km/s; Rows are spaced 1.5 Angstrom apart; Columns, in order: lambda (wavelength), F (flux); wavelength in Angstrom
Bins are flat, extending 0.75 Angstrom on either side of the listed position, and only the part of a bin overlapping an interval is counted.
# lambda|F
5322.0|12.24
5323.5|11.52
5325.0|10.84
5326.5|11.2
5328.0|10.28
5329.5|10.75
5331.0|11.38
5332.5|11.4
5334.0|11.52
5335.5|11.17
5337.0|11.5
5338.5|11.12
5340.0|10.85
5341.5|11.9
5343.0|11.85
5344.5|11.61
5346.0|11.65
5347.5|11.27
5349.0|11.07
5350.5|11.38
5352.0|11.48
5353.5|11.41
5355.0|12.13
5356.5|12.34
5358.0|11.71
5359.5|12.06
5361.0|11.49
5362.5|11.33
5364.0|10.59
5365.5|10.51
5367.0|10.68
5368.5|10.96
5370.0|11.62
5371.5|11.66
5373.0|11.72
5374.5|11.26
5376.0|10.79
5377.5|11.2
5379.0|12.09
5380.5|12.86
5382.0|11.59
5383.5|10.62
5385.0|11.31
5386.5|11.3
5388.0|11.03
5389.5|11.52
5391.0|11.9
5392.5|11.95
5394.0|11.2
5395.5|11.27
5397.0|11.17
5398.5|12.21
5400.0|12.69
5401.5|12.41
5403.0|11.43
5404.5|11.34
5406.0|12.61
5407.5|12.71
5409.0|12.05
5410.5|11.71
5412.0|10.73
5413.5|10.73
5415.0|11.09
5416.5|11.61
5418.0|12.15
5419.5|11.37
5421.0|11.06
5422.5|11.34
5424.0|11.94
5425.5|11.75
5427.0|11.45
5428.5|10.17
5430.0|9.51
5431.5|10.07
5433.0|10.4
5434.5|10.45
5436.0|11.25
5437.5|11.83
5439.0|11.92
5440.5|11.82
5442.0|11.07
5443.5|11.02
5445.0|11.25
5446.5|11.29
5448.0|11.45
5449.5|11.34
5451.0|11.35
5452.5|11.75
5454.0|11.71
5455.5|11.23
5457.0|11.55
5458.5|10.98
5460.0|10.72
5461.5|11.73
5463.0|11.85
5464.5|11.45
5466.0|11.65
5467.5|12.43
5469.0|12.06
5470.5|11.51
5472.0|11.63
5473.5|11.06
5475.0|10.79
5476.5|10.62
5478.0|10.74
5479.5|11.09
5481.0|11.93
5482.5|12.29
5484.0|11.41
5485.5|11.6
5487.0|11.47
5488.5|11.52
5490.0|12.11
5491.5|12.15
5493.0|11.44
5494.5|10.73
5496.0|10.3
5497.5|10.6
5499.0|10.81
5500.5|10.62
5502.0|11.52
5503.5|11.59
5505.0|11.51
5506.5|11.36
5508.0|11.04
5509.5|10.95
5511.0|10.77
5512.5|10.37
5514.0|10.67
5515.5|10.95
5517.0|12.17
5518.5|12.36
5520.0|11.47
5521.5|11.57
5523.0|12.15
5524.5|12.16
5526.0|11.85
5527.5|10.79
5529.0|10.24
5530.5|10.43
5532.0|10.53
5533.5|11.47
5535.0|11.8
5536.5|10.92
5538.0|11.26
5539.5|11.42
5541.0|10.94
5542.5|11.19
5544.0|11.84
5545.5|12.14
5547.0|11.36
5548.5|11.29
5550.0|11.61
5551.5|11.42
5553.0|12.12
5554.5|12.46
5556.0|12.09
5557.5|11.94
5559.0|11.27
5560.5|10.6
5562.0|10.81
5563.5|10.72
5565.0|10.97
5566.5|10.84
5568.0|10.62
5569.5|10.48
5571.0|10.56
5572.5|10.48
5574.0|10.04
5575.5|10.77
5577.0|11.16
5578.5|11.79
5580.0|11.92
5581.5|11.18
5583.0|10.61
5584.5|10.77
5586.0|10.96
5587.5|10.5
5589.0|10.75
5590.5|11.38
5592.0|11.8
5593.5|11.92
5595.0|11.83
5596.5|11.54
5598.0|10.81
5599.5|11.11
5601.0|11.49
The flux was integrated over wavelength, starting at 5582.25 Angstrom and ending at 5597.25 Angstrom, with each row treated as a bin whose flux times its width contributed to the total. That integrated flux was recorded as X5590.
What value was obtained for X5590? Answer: 168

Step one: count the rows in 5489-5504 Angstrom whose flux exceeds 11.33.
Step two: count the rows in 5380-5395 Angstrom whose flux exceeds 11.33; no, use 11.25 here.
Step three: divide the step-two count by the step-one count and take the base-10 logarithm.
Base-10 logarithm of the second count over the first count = 0.15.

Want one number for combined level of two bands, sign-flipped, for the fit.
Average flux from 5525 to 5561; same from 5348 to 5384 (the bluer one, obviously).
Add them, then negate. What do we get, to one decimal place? -22.8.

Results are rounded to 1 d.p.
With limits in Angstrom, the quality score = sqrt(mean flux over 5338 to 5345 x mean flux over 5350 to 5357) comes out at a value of 11.6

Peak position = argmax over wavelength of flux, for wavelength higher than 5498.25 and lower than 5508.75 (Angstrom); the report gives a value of 5503.5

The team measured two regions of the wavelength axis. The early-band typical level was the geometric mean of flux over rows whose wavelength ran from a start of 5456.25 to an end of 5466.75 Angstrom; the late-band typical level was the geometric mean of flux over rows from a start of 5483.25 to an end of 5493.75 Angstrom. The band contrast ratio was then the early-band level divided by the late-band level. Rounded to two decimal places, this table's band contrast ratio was 0.98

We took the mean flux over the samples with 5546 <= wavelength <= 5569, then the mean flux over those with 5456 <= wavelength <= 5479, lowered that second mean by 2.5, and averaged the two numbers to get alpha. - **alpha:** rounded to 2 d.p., 10.11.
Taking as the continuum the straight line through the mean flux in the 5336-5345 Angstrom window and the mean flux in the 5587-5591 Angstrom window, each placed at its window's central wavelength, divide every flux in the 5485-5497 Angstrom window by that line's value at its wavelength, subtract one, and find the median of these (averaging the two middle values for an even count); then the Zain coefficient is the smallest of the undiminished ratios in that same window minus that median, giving 0.894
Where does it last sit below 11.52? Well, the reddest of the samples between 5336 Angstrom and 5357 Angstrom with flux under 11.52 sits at 5353.5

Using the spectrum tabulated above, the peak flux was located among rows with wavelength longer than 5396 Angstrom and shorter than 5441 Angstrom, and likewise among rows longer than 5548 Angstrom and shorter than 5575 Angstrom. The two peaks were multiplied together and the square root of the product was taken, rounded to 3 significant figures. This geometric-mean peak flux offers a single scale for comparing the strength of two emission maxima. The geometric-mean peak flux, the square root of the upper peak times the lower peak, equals 12.6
